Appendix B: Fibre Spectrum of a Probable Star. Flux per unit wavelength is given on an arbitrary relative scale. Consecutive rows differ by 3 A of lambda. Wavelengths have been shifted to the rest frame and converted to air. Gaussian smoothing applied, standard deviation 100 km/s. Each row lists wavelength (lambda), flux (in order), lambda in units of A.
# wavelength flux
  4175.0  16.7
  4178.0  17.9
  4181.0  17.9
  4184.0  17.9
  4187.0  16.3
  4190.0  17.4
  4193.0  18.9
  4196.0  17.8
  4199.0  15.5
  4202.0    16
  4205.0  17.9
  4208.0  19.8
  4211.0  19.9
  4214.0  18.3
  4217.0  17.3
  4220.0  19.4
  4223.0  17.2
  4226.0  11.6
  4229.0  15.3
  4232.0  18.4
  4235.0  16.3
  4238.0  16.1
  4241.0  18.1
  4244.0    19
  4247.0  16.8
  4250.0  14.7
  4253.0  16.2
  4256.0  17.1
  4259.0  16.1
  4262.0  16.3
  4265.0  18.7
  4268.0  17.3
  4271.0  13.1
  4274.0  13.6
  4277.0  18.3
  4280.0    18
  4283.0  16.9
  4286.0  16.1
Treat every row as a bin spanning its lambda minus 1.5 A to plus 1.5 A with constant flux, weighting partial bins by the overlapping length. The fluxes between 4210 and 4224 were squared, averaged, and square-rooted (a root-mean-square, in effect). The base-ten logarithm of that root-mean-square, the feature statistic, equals 1.27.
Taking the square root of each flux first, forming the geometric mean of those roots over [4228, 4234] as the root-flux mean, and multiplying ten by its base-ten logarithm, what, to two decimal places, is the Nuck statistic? 6.12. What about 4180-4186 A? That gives 6.26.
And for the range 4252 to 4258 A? 6.11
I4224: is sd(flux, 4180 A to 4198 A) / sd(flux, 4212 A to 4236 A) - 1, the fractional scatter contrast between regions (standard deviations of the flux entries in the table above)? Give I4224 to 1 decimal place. -0.7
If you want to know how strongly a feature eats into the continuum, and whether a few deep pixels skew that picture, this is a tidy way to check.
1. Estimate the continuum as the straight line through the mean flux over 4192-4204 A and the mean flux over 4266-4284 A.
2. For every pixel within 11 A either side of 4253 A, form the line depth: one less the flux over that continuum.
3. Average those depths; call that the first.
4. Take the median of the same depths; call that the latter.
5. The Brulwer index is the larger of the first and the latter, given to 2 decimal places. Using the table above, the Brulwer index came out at 0.00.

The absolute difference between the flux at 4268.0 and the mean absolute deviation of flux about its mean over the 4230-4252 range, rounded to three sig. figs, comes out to 16.1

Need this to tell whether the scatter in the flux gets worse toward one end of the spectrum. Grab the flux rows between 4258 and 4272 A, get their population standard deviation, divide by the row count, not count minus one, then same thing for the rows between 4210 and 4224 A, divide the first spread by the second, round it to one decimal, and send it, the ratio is 1.7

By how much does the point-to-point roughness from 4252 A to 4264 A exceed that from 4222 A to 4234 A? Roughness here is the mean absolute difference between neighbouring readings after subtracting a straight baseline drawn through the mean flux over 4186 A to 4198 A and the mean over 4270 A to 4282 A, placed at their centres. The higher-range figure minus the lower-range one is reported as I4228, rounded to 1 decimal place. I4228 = -3.4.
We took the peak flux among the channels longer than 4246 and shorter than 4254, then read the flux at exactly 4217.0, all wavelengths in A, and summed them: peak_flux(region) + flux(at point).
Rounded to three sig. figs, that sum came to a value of 34.1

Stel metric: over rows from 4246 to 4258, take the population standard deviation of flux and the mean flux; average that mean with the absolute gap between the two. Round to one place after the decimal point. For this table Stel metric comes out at 15.7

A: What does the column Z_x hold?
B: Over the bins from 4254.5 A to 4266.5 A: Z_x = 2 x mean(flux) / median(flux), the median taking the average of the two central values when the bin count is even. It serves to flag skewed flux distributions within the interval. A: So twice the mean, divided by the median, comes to 2.04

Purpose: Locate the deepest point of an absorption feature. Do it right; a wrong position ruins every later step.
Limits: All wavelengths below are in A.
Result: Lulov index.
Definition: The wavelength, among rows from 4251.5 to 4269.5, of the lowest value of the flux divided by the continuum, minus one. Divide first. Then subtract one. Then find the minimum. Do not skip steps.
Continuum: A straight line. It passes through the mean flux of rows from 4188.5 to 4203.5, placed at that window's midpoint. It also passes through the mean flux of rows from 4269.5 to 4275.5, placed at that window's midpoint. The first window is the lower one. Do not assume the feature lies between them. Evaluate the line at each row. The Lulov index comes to 4253.0 A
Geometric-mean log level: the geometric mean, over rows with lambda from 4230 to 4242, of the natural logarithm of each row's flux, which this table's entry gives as 2.84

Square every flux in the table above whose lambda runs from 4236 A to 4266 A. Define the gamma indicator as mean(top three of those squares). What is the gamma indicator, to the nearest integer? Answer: 346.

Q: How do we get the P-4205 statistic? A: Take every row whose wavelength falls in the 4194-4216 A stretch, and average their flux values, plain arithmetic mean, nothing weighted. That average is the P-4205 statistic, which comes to 17.9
